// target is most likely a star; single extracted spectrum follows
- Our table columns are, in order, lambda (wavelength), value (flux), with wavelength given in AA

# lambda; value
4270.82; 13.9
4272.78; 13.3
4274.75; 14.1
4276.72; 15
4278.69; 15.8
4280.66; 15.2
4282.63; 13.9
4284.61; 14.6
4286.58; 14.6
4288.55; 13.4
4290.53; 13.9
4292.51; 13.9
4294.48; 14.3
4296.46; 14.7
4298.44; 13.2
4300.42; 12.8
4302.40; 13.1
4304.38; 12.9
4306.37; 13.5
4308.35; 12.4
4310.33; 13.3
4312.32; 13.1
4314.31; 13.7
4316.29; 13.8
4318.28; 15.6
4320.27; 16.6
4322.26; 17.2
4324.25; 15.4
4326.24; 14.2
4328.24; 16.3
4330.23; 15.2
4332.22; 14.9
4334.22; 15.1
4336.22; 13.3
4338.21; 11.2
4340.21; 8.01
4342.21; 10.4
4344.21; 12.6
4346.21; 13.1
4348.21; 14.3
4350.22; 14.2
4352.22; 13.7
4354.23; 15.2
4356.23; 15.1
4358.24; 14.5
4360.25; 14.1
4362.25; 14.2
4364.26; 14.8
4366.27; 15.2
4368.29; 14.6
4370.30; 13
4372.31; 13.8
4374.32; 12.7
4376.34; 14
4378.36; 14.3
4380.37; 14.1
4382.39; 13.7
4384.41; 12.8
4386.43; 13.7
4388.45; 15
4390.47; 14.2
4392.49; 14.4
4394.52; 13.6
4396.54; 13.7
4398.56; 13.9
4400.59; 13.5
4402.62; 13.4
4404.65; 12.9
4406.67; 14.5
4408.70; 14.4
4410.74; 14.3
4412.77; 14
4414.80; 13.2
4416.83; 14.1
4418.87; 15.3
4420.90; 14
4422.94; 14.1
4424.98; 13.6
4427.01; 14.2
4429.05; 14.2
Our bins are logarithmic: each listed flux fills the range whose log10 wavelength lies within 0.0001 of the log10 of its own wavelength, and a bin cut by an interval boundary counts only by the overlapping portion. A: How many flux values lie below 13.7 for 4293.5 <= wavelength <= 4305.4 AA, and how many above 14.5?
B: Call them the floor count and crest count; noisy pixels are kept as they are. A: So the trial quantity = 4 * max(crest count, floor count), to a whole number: 16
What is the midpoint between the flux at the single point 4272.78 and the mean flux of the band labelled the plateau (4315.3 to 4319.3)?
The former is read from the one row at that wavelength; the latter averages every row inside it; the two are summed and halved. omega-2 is 14.0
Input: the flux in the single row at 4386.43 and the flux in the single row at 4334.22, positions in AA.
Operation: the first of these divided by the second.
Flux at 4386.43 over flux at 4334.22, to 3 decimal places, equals 0.907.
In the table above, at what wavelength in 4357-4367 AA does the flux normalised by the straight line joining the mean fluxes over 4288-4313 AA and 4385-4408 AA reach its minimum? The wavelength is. 4360.25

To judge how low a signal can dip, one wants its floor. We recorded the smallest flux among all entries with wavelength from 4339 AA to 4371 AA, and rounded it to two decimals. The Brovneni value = 8.01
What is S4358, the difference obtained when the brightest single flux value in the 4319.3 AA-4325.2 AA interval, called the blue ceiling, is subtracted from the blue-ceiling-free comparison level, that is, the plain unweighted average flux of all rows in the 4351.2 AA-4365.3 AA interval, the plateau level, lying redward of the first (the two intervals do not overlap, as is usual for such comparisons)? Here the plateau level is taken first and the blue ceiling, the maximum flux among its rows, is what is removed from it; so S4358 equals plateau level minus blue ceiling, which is -2.7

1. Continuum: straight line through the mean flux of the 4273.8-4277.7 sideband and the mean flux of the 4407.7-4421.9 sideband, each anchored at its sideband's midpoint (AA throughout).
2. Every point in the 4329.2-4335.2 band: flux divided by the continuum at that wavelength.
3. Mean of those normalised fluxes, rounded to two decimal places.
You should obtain 1.05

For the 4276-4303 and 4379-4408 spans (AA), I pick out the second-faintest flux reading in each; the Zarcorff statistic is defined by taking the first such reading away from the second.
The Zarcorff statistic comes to -0.2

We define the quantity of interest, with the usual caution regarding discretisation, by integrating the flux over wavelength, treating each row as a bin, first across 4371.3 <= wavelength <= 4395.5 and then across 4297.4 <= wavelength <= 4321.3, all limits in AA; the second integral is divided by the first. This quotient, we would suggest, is 0.97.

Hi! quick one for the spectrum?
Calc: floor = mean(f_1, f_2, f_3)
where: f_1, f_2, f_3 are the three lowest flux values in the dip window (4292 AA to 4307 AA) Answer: 12.9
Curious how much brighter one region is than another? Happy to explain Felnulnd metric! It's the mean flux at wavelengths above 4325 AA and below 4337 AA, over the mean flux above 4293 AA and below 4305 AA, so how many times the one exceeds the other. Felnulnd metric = 1.10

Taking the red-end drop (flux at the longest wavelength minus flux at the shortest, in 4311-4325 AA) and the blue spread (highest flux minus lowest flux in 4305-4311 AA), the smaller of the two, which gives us 1.1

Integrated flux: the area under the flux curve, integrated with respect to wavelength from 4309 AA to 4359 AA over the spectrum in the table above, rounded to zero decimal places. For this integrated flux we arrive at 699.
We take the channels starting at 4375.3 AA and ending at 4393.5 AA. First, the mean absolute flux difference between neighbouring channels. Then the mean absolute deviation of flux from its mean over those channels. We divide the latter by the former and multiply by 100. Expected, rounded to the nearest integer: 67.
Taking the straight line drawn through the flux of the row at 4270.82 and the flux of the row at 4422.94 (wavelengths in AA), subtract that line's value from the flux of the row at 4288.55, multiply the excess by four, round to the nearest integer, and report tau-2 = -2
